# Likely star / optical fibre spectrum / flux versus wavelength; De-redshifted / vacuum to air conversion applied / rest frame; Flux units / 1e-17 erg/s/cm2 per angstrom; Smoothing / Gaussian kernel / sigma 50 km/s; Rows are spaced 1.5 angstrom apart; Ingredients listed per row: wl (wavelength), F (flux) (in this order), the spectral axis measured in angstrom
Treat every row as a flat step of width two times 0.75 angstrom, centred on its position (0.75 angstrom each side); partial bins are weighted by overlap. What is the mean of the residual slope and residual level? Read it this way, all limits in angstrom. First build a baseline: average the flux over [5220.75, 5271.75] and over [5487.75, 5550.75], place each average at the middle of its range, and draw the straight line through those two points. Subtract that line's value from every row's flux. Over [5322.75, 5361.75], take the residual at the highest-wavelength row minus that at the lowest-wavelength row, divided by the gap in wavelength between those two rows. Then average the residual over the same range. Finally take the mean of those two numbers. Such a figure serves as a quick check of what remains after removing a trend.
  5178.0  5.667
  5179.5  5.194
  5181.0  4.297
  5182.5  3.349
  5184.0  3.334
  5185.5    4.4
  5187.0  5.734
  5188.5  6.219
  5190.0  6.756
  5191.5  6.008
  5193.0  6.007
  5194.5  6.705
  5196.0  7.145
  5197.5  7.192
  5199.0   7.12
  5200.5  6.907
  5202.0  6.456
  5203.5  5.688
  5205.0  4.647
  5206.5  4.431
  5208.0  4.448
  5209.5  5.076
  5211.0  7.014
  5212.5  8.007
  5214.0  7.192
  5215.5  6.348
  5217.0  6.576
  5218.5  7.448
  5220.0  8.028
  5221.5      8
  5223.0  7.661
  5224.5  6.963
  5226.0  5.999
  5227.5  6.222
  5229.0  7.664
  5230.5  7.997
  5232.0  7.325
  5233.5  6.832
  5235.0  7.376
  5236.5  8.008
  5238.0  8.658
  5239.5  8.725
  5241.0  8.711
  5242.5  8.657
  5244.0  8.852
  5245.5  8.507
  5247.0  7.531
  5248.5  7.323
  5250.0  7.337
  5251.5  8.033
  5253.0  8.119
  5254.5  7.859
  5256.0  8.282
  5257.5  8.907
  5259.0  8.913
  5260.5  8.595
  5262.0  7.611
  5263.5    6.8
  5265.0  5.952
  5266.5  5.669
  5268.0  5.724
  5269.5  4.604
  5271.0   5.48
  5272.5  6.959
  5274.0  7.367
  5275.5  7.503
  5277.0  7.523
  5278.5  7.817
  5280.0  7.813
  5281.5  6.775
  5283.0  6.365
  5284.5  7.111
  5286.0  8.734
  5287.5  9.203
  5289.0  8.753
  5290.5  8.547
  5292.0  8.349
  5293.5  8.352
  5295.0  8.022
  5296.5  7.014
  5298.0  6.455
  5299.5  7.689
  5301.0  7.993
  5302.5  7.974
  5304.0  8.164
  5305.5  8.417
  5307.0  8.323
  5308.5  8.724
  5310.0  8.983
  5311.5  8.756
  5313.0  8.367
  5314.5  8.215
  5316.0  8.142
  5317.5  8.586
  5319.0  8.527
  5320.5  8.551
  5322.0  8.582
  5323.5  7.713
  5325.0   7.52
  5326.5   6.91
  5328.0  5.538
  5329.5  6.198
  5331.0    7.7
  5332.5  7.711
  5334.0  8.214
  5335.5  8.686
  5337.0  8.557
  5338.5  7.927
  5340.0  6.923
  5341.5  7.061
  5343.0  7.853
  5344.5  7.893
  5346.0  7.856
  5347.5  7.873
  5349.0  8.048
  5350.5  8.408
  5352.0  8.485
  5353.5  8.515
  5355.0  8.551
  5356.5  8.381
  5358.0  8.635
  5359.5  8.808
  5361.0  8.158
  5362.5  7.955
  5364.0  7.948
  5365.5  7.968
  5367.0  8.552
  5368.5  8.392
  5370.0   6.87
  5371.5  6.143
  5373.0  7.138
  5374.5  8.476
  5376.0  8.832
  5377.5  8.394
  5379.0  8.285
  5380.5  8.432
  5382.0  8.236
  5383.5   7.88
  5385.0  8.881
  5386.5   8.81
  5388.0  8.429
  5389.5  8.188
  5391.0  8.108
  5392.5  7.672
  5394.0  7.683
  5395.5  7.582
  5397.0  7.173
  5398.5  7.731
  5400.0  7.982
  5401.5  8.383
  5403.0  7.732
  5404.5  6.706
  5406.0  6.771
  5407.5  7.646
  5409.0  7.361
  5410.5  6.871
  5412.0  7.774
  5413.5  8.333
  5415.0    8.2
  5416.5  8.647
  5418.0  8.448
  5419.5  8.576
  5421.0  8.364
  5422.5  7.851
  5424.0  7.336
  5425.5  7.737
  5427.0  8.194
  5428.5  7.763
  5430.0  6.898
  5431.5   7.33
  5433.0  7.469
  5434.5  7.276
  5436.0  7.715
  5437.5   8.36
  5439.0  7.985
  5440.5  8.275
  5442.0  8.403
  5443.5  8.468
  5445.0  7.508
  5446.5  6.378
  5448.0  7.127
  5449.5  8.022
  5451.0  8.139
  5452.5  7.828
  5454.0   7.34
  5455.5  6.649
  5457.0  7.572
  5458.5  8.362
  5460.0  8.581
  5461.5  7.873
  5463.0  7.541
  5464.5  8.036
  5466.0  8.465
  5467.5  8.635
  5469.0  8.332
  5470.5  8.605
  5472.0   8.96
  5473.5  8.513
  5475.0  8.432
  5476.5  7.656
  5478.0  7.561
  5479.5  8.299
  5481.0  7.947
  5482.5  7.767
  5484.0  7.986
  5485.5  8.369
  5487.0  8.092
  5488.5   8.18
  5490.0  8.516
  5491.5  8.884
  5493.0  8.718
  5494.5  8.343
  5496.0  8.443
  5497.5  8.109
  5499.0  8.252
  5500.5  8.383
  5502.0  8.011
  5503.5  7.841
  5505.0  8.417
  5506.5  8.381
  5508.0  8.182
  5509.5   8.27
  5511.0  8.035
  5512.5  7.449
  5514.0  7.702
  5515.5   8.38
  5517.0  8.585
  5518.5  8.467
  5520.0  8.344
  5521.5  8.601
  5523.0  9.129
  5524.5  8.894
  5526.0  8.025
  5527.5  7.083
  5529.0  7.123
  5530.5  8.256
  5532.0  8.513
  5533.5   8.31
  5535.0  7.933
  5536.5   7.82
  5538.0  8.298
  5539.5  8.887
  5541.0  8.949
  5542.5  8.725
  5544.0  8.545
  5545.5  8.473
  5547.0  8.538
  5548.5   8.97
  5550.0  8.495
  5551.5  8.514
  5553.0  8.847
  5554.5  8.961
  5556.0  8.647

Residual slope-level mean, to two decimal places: 0.04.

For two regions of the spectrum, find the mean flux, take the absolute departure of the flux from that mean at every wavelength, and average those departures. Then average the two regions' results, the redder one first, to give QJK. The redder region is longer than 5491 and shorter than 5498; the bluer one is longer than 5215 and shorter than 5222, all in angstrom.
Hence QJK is 0.45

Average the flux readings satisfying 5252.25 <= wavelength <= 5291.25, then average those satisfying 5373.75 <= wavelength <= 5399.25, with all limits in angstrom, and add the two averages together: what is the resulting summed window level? 15.6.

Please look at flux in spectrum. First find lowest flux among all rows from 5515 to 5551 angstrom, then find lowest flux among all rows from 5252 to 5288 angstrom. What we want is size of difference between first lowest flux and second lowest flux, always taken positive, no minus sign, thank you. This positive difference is 2.5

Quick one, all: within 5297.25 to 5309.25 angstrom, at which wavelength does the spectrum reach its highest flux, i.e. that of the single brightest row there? 5308.5 angstrom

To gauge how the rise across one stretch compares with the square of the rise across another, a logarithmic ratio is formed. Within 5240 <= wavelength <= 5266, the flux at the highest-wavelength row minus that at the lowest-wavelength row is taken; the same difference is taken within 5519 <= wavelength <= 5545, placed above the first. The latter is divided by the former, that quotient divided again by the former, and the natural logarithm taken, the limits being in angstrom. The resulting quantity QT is -3.6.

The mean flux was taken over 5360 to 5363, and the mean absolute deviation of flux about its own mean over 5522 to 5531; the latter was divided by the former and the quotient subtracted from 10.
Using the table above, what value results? 9.92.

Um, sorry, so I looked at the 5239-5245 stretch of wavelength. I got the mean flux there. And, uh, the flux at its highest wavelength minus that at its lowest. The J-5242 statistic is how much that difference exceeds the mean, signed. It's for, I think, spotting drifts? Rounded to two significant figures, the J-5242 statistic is -8.6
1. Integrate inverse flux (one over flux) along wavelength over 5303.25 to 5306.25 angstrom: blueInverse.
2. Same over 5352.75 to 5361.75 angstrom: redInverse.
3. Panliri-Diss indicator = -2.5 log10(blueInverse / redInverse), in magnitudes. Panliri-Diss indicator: 1.2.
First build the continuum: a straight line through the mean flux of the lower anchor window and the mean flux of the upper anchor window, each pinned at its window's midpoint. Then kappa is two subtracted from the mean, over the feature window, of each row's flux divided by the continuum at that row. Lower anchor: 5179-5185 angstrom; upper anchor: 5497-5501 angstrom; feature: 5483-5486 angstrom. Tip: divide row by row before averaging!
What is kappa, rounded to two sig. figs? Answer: -0.99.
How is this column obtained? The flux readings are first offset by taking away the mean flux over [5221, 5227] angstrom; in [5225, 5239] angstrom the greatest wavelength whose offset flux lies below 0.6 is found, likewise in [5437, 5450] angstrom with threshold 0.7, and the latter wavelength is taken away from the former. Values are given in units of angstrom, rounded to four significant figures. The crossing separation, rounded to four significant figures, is -213.0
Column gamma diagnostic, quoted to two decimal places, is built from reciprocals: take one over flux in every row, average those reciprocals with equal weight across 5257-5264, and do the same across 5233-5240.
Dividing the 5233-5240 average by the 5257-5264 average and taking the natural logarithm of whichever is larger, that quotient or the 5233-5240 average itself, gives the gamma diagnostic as 0.03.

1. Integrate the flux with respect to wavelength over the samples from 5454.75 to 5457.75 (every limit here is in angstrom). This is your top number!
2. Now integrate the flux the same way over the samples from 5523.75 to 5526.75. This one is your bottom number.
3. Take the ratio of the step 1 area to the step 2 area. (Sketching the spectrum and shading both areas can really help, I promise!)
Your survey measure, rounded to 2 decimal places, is 0.84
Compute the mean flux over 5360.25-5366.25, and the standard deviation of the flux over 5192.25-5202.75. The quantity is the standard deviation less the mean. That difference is -7.6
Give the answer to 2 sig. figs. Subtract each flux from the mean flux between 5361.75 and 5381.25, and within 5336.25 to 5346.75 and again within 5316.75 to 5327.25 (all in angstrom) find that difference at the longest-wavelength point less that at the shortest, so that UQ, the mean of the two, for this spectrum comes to 1.2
